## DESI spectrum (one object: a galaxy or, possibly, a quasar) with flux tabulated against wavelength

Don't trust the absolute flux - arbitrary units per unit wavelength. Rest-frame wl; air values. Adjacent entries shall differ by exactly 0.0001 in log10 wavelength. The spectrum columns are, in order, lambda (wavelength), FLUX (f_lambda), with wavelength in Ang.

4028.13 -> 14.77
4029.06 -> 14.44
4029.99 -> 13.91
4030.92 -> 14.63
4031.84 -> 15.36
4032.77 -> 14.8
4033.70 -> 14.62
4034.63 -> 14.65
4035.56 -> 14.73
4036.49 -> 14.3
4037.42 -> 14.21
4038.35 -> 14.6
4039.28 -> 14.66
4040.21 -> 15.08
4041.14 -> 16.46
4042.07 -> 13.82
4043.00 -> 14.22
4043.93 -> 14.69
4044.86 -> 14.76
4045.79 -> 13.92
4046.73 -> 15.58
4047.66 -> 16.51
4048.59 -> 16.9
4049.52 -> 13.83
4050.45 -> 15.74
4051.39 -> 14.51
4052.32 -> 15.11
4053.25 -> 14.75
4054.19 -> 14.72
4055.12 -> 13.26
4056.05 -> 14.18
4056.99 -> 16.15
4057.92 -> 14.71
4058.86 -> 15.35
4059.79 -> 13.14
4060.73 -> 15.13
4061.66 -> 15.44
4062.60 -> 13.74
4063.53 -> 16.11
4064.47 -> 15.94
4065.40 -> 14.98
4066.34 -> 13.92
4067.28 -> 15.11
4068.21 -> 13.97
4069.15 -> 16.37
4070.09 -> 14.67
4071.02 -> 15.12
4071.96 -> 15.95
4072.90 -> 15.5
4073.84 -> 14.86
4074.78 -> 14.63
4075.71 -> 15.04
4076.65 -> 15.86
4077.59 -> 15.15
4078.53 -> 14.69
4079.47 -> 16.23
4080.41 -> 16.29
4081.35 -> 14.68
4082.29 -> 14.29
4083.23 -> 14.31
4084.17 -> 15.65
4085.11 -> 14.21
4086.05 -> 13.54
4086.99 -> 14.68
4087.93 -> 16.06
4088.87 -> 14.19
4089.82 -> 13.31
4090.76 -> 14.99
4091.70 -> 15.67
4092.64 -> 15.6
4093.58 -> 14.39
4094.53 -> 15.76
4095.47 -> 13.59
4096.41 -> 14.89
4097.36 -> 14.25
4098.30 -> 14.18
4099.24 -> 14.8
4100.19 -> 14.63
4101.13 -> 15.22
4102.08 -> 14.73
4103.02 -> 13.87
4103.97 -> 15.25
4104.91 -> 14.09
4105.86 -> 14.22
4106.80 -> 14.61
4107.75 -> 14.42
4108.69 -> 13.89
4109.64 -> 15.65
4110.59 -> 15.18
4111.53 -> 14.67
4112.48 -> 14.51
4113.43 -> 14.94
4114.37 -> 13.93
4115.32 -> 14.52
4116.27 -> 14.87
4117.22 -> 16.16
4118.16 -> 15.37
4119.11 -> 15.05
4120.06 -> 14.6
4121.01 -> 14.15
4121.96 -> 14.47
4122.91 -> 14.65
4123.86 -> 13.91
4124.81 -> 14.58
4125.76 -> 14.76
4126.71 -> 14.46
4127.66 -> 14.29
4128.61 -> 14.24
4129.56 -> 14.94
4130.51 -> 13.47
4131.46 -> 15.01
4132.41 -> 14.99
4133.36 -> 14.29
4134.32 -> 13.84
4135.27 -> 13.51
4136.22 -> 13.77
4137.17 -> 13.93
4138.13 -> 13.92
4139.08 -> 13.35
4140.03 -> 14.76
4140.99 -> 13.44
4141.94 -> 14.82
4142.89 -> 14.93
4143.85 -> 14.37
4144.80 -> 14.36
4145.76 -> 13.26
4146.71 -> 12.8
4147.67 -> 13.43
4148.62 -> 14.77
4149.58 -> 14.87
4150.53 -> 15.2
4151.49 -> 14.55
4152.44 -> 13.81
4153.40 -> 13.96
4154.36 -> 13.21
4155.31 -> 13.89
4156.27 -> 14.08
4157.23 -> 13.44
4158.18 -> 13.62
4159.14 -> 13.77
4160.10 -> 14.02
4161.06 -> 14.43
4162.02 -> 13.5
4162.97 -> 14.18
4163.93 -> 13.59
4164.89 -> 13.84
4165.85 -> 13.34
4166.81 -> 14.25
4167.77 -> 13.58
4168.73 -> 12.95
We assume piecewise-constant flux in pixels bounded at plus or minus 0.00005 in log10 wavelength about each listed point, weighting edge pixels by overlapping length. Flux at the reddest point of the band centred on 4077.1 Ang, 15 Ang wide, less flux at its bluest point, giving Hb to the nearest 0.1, 1.0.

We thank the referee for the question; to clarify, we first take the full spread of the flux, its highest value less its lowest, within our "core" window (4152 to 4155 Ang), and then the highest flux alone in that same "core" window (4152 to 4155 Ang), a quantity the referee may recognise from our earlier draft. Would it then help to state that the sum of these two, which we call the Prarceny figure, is 14.7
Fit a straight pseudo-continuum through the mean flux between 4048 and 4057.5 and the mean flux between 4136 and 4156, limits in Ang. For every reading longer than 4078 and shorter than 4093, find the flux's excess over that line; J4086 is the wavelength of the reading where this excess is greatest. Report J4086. 4080.41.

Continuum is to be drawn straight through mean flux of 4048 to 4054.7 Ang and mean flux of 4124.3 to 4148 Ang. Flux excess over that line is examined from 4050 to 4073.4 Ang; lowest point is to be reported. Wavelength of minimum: 4059.79 Ang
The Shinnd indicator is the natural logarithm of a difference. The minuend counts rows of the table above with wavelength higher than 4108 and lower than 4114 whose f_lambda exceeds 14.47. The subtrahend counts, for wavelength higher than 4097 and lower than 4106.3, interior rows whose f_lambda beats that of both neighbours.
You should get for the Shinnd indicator 0.69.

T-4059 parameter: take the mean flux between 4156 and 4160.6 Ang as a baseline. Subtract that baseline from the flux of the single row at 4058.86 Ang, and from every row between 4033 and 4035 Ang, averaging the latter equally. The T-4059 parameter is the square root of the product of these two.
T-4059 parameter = 1.2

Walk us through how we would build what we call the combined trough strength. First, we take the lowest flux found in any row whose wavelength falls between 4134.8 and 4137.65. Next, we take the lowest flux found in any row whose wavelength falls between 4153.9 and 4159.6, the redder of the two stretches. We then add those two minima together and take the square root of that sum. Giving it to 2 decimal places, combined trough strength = 5.17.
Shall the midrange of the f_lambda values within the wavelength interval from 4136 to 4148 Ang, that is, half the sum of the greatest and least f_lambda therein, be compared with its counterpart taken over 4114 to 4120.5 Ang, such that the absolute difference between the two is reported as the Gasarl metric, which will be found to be 1.18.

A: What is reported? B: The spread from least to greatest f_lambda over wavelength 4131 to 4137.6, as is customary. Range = 1.50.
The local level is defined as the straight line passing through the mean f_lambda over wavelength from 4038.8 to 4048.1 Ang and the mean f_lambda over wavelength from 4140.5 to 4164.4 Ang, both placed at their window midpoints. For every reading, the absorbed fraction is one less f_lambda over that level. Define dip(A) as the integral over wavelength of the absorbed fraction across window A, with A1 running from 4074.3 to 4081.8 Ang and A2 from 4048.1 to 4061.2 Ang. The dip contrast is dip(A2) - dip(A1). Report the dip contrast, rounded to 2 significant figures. 0.38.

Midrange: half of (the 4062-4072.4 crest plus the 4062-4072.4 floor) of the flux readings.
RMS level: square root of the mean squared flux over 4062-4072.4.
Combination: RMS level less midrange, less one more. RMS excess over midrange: -0.95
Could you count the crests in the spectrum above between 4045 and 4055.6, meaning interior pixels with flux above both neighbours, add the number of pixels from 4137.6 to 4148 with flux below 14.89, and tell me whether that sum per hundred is 0.130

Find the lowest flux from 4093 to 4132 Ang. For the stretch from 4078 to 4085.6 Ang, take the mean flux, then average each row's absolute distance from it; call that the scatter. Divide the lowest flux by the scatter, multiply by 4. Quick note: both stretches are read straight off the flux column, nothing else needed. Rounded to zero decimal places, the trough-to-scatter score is 71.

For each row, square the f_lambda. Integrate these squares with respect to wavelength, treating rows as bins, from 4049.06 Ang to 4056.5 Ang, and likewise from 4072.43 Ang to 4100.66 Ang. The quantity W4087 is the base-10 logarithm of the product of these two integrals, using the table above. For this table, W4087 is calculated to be 6.99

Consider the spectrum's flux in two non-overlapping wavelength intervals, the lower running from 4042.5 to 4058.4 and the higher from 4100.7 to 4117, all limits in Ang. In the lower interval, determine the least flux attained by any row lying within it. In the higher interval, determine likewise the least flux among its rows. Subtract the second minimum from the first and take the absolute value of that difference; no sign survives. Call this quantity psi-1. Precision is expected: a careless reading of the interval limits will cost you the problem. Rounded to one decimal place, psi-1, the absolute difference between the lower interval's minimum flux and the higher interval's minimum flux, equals 0.6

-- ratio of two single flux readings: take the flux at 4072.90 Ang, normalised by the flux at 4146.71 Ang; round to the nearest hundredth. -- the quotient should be 1.21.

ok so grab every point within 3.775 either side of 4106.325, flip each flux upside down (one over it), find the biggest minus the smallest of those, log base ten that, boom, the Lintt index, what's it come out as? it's -2.09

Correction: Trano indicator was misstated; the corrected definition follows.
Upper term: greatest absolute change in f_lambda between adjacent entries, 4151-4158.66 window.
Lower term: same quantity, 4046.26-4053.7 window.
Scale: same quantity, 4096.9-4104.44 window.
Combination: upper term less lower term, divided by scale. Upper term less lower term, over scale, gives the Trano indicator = -1.7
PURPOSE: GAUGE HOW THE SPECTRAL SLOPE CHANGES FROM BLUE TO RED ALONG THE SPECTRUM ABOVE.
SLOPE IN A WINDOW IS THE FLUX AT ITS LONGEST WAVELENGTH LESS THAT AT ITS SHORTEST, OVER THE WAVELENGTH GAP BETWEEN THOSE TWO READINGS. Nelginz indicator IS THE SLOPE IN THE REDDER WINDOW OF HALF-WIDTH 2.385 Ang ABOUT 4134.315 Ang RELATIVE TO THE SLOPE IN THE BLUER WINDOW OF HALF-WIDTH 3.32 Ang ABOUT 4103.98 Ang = 3.0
